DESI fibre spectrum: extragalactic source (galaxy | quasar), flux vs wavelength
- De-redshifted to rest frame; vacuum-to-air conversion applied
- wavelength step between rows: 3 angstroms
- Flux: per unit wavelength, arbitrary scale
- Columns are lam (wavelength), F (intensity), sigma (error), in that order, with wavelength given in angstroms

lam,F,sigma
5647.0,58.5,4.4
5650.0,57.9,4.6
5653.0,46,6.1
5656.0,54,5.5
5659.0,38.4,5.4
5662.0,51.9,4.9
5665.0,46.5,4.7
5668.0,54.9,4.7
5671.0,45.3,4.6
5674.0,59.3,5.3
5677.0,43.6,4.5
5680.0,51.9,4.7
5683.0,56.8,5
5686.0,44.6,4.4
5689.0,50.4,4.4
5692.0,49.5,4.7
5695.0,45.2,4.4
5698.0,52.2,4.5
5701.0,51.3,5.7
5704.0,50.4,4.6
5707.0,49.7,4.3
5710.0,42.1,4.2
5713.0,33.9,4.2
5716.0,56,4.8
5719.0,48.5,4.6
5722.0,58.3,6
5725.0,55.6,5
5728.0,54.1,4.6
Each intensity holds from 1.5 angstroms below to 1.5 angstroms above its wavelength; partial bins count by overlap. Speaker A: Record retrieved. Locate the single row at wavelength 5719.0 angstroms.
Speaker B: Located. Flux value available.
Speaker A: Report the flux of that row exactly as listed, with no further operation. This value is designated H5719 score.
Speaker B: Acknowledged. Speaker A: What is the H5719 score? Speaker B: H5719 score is 48.5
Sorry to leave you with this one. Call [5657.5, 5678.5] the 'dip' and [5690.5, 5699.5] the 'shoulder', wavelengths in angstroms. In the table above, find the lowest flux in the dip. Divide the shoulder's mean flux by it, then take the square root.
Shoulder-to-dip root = 1.13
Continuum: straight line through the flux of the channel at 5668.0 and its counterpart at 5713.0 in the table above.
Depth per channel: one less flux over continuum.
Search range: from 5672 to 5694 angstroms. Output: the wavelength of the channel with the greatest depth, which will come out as 5677.0 angstroms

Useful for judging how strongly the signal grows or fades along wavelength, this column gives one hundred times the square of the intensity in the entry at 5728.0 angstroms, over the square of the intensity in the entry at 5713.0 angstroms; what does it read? 255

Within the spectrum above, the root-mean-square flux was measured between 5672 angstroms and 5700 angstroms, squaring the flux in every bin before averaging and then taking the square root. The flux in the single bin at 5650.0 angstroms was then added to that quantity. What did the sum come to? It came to 109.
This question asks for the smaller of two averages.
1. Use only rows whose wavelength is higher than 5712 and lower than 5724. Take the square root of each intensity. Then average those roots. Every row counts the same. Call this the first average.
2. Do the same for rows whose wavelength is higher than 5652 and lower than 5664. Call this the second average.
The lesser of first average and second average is 6.88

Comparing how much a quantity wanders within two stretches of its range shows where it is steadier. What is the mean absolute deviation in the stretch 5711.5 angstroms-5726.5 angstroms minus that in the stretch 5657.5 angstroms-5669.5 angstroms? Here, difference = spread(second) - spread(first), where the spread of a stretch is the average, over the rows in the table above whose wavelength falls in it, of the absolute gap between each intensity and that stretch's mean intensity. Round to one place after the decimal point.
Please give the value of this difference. 1.9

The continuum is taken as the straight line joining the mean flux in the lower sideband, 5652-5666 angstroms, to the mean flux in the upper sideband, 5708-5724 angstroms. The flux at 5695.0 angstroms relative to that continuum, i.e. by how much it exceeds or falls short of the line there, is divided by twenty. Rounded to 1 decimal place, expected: -0.1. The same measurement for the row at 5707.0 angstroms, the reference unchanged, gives 0.1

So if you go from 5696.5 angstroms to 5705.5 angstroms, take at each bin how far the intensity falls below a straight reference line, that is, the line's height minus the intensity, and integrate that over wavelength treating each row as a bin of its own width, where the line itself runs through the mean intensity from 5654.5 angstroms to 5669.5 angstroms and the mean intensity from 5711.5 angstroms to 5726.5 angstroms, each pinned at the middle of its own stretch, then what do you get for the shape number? -11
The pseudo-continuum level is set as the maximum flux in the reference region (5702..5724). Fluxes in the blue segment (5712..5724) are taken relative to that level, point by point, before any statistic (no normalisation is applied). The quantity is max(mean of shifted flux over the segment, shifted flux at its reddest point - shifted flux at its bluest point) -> 24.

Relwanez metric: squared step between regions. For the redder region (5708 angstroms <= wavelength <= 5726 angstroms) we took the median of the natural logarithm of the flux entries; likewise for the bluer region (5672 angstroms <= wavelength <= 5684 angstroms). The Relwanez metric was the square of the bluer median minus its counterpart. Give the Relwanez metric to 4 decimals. 0.0020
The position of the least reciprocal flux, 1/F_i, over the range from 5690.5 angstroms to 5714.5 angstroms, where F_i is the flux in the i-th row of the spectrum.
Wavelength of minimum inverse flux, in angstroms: 5698.0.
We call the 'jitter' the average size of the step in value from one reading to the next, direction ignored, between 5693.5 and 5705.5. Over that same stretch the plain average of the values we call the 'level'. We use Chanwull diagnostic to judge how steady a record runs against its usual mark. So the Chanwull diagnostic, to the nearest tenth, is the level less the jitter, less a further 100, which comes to -53.2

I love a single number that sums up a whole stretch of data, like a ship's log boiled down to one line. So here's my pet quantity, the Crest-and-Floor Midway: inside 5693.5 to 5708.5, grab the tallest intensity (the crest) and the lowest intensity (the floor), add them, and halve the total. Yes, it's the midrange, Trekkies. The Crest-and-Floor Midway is 49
